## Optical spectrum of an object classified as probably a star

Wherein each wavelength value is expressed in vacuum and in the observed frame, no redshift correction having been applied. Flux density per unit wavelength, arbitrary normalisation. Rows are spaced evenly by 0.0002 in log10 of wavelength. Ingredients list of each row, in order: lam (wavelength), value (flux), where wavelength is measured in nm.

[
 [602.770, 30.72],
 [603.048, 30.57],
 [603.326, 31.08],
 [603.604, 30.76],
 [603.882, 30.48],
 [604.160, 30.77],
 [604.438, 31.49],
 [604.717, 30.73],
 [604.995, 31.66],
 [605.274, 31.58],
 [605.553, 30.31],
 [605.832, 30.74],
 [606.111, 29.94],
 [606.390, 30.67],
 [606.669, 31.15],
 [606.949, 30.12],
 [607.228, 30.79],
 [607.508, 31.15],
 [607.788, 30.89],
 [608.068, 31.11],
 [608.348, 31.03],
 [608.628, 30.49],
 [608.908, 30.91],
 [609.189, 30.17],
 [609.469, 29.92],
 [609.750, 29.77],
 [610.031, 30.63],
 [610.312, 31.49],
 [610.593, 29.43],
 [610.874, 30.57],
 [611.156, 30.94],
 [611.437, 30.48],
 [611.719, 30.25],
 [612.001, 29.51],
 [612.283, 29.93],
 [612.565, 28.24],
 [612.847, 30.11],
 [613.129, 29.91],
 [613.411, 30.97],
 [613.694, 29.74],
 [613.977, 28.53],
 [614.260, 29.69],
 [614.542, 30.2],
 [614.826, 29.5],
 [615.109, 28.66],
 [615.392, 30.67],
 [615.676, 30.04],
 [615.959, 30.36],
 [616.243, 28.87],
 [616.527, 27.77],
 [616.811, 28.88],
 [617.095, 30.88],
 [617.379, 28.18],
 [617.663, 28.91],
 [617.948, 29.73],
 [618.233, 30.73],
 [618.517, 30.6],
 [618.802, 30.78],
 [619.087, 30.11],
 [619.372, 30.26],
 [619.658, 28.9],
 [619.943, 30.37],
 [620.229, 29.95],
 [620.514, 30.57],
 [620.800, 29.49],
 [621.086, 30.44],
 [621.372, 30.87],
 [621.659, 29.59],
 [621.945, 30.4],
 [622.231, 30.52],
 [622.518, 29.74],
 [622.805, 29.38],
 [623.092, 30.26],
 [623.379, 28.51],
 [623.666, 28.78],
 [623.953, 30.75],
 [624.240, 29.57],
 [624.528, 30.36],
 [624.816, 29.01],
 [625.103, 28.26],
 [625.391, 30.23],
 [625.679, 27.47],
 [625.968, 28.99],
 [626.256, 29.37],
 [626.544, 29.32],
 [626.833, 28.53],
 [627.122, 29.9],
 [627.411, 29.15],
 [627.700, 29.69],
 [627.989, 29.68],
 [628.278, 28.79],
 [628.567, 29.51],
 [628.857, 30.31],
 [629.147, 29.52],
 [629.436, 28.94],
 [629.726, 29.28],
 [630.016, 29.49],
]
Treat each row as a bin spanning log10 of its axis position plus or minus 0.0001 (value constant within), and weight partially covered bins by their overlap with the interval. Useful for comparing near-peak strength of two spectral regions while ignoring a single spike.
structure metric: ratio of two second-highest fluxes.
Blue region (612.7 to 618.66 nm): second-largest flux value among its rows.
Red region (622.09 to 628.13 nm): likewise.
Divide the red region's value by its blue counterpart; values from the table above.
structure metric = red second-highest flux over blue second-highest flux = 0.988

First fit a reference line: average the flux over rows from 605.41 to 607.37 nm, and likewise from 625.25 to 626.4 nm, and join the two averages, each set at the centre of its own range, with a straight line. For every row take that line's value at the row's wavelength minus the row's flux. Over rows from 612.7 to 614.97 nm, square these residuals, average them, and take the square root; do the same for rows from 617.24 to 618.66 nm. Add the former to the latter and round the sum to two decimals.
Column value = 1.65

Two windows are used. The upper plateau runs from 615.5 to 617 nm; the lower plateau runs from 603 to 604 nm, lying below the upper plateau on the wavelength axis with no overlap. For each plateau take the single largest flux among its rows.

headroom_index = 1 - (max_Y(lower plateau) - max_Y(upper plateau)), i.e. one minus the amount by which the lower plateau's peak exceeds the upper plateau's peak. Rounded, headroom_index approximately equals 0.28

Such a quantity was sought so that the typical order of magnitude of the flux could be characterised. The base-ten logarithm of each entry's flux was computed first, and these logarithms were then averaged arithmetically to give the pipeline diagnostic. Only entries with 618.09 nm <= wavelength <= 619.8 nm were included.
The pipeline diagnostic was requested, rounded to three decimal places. 1.480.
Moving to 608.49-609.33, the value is 1.485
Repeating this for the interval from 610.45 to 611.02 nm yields 1.477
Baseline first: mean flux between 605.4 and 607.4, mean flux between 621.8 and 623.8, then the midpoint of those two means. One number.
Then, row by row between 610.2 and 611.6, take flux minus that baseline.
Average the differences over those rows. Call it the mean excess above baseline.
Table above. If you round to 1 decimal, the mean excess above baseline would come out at 0.5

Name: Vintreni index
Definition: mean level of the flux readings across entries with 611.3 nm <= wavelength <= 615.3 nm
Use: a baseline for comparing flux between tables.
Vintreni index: 29.7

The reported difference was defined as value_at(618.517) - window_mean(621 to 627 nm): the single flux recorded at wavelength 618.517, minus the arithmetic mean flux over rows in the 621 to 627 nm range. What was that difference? 1.1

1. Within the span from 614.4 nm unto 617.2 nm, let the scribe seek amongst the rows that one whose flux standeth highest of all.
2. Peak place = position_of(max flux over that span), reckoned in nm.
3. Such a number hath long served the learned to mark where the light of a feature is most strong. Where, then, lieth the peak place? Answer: 617.095 nm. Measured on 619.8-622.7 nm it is 621.372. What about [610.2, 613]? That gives 610.312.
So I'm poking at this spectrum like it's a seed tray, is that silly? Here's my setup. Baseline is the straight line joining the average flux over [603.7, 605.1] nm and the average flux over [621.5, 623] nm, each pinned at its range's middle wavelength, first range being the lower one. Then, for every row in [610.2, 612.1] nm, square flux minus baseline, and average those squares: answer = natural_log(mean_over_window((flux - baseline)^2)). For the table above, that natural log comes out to -0.7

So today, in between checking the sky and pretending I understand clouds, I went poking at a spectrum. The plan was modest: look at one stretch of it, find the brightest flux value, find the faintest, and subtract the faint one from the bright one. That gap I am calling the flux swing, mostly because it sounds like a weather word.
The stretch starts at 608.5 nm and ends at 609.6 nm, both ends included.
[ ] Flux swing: 0.99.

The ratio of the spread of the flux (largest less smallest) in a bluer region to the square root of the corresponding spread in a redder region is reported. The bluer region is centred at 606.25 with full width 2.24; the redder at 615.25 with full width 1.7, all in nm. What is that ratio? 1.2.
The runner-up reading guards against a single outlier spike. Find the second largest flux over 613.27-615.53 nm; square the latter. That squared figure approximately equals 941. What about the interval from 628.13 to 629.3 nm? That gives 871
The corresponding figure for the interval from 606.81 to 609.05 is 968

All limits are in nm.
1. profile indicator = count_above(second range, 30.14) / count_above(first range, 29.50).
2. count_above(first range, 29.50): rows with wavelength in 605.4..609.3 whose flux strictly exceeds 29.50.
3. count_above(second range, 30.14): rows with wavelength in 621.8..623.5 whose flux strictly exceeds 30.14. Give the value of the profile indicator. 0.21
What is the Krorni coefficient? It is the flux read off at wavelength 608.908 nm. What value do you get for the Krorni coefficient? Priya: 30.91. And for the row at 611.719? 30.25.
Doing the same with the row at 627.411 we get 29.15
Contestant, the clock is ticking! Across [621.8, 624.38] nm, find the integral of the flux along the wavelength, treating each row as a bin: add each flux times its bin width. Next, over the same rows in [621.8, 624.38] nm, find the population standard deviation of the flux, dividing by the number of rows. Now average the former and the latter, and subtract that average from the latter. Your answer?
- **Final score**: -38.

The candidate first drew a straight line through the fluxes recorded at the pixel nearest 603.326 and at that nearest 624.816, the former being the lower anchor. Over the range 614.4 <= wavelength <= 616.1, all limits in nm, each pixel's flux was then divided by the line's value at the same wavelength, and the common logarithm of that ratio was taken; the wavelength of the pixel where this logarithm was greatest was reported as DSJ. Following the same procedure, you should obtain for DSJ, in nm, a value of 615.392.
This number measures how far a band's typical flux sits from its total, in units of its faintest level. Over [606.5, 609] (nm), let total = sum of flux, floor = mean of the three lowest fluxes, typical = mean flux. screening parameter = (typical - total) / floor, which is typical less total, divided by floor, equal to -8.1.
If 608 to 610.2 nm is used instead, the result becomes -7.1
